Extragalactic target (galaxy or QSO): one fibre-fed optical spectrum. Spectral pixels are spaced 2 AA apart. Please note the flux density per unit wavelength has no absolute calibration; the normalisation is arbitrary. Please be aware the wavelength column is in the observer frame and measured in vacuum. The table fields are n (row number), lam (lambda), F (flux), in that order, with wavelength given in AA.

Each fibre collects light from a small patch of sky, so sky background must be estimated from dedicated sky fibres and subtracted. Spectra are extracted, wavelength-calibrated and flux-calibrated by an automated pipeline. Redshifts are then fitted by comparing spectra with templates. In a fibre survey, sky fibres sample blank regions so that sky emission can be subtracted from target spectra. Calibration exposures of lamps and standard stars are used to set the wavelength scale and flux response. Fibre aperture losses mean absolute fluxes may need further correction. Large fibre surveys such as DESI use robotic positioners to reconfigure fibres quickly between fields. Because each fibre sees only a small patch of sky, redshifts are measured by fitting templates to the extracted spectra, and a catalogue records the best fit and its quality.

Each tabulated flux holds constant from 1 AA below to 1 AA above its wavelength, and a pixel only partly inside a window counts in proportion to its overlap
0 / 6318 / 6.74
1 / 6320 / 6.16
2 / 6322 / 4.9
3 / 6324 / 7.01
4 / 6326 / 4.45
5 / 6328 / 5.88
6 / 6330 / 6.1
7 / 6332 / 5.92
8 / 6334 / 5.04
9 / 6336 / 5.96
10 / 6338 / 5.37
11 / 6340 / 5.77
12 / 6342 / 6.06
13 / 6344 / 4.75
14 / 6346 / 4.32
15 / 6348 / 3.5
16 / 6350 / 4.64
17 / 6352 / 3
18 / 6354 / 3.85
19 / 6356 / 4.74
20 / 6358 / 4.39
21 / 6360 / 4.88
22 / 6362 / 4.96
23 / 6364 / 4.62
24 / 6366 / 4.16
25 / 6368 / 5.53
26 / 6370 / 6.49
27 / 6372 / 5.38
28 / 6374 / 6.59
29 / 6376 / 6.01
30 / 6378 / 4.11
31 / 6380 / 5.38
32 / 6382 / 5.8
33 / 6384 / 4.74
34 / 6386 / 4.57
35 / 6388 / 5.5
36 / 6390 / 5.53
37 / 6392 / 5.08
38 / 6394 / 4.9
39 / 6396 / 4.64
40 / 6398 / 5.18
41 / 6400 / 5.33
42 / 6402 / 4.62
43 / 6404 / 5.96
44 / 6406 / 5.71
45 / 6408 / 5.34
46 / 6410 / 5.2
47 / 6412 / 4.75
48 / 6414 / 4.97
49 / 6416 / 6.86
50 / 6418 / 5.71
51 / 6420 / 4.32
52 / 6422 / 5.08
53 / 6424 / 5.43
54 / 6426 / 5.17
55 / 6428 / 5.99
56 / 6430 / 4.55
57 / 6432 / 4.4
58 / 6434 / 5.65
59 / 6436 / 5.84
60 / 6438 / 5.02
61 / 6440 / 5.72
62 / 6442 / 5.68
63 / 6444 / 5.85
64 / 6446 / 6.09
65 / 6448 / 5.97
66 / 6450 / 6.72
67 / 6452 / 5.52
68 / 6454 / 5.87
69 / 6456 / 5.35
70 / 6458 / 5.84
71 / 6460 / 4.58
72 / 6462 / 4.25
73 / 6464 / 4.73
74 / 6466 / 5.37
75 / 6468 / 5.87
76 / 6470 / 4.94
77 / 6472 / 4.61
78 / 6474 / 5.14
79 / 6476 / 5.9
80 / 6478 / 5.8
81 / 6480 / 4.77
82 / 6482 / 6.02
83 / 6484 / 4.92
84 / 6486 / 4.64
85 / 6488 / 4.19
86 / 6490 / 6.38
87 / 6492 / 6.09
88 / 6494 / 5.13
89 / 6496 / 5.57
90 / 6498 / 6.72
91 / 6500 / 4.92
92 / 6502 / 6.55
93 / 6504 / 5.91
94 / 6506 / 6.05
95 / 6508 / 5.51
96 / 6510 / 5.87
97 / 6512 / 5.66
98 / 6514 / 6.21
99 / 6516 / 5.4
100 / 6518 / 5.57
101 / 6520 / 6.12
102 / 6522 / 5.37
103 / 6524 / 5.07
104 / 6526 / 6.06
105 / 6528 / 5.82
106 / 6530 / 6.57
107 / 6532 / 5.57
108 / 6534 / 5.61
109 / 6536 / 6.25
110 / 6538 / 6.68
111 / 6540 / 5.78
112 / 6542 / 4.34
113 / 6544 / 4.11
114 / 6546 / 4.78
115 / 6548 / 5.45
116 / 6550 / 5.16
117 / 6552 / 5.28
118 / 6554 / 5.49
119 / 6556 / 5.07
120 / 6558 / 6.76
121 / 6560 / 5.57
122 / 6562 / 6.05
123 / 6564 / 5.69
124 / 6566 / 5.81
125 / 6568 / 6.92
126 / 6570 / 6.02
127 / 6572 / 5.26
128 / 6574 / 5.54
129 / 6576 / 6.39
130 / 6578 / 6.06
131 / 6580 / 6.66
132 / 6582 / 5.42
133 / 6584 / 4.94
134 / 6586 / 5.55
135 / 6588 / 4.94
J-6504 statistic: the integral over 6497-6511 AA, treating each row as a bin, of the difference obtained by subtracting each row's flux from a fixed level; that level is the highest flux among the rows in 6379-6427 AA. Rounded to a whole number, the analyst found 13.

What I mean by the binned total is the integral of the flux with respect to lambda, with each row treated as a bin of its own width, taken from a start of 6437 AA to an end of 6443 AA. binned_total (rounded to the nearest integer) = 33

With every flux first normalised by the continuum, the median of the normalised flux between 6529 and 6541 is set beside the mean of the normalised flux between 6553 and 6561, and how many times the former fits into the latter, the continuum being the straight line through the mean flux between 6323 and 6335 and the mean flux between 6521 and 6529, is 0.95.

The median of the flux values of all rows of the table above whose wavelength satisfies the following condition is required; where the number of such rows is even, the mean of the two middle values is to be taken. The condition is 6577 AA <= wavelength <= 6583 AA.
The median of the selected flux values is 6.1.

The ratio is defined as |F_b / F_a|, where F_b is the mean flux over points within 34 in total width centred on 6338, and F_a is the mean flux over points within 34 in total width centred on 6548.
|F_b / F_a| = 0.924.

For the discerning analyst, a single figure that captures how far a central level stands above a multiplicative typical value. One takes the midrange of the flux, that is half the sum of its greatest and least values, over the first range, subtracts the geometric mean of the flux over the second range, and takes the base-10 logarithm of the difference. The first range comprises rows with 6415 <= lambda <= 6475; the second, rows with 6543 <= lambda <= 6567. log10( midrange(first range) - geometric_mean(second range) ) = -0.80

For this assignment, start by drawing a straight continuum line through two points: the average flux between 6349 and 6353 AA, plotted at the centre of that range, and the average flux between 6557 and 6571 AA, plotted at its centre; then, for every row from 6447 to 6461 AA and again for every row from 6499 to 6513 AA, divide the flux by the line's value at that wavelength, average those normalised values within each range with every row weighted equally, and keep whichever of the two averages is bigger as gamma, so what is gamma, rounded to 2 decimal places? 1.16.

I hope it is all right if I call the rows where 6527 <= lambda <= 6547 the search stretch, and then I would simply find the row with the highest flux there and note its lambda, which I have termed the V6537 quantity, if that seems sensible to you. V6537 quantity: 6538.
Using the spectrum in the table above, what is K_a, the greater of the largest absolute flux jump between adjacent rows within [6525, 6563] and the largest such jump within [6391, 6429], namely 1.89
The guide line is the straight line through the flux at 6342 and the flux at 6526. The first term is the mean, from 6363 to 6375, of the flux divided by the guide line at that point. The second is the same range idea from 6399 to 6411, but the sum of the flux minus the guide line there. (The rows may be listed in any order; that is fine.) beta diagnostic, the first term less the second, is 5.1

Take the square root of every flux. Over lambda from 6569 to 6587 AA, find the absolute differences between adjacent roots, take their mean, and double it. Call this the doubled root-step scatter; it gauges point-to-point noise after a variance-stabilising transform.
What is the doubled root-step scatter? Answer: 0.268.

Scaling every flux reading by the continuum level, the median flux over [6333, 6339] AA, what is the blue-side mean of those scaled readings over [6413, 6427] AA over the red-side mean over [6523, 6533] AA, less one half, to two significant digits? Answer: 0.42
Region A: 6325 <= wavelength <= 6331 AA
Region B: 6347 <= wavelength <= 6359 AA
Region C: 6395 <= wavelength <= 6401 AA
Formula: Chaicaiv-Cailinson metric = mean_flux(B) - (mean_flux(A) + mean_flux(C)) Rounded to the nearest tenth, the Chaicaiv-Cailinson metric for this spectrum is -6.5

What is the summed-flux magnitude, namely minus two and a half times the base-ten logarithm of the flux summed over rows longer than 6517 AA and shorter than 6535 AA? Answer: -4.28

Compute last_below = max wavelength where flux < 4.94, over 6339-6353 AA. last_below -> 6352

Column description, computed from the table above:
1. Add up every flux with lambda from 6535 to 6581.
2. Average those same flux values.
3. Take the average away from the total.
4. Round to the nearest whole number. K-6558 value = 125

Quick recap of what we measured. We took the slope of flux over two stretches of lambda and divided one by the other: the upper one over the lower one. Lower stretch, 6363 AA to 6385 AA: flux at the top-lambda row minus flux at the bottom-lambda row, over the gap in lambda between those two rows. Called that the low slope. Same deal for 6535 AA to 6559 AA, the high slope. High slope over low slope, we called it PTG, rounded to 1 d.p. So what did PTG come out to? 3.9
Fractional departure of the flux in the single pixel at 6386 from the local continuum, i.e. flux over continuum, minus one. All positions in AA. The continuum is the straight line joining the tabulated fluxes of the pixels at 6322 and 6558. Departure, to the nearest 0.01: -0.15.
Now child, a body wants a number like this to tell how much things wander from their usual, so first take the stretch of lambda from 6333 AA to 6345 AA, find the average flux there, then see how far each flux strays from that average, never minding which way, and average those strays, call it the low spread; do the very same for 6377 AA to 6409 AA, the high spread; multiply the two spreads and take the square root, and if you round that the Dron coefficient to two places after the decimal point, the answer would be 0.43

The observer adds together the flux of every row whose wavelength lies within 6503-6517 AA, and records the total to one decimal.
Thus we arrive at 40.6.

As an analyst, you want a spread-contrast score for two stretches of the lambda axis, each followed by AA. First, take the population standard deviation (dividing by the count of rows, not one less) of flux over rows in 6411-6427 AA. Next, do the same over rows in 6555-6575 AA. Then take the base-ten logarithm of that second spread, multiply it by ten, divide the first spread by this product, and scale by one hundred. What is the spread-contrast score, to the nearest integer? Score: -29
